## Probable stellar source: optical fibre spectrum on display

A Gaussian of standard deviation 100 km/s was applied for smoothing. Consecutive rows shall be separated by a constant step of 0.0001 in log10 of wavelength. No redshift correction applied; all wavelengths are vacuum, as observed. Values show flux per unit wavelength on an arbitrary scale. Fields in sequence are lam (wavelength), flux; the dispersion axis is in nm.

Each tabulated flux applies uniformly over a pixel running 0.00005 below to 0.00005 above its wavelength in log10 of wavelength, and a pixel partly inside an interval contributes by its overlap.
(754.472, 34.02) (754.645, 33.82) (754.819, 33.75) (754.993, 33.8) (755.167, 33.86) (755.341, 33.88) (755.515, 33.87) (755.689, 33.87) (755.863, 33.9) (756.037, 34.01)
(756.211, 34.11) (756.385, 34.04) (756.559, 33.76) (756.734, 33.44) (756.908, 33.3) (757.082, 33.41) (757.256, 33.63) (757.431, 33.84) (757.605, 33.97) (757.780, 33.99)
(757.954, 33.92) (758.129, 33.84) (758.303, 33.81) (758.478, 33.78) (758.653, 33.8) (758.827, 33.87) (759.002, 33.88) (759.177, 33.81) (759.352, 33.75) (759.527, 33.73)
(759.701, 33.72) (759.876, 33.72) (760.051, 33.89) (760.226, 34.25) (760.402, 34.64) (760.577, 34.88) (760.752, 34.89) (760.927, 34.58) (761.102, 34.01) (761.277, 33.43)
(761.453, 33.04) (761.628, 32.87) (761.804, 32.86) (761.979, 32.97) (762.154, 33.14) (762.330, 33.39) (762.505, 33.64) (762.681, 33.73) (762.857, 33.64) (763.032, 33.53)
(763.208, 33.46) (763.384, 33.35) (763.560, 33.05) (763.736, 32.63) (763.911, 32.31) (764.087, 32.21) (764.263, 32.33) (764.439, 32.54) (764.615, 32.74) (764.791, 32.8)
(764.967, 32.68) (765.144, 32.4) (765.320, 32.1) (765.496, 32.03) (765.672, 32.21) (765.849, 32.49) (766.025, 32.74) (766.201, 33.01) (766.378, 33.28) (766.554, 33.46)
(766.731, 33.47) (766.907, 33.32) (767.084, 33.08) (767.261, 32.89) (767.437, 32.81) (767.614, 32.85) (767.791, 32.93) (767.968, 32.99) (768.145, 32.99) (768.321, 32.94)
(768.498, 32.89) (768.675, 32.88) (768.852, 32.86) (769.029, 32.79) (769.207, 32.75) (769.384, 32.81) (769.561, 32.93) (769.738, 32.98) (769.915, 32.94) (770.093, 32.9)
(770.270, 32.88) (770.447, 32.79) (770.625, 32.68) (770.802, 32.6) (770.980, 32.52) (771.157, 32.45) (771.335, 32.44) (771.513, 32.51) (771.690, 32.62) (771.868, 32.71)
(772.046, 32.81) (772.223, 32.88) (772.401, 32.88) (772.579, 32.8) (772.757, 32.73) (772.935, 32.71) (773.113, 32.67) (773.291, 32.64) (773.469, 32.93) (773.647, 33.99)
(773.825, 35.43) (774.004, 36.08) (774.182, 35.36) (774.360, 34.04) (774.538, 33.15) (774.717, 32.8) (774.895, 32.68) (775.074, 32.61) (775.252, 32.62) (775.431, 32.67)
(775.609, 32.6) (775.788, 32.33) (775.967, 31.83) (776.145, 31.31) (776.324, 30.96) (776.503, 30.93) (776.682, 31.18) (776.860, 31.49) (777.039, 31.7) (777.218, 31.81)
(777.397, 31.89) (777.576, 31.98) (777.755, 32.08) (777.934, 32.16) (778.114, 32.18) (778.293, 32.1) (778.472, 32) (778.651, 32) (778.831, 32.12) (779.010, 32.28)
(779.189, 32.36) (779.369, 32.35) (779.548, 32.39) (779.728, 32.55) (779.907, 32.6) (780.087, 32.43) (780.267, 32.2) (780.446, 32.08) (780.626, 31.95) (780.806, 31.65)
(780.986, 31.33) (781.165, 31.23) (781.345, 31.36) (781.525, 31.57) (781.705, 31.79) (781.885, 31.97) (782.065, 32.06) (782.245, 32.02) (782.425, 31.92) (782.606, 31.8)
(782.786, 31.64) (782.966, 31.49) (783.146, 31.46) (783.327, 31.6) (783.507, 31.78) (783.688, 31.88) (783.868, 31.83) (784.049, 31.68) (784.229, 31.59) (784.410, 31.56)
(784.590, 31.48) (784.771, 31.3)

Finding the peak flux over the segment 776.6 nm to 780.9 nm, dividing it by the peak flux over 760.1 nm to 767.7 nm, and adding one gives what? 1.93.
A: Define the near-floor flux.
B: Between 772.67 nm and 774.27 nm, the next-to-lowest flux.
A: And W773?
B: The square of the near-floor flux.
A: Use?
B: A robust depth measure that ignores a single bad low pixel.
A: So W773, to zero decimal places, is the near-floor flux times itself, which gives 1067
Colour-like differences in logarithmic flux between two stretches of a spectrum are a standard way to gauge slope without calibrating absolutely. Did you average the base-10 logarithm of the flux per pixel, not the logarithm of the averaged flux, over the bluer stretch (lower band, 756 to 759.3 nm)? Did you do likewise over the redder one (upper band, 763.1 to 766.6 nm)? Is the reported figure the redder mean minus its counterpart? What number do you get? -0.0145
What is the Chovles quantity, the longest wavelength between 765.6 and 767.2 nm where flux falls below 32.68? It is 765.849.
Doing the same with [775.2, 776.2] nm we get 776.145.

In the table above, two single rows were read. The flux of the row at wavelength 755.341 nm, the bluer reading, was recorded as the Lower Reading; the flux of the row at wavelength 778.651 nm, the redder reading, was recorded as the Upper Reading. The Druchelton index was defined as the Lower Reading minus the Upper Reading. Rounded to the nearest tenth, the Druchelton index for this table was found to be 1.9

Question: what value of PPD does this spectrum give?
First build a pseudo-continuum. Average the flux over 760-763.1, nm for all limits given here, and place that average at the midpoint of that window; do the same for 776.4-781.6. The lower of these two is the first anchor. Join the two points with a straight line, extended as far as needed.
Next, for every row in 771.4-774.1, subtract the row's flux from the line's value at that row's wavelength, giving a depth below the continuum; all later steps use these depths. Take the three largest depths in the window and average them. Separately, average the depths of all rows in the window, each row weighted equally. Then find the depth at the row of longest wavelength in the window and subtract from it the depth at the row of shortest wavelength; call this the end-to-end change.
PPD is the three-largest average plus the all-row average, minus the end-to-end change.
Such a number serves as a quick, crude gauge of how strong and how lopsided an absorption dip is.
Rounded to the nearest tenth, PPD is 3.3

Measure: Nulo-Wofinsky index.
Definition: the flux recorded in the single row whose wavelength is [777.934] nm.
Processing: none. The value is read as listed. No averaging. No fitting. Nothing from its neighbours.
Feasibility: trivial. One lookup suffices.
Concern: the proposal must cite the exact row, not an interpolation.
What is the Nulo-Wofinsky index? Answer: 32.16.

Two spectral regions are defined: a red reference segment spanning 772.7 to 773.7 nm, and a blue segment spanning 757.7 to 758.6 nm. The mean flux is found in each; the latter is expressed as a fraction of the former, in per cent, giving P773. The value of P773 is 103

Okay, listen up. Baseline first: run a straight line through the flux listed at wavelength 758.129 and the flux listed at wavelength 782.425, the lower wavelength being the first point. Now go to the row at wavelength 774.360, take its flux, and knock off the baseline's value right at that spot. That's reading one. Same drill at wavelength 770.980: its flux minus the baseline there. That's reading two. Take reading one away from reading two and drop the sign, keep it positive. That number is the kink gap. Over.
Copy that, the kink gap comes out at 1.8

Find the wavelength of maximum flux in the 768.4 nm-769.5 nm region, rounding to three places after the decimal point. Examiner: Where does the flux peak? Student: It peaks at 768.498 nm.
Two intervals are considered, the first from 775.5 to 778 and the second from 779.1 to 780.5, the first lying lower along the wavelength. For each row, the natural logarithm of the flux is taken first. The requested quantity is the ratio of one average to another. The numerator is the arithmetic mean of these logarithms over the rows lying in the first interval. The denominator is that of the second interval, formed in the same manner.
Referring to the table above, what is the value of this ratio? 0.99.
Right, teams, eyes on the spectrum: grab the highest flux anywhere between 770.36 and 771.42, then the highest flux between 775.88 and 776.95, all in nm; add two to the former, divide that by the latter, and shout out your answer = 1.09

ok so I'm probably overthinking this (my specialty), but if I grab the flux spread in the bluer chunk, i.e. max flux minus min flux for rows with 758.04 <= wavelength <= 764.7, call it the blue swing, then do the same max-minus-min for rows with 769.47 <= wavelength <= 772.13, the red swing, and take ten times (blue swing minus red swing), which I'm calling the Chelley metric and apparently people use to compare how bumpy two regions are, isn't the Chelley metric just 21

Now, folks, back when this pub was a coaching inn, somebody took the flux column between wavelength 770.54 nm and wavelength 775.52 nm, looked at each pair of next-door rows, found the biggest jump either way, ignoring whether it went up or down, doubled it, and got 2.9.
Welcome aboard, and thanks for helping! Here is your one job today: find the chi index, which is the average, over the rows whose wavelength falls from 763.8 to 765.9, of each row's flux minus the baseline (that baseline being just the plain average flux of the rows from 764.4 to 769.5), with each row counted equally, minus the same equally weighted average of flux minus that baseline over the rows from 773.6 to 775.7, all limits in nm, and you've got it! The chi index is -1.3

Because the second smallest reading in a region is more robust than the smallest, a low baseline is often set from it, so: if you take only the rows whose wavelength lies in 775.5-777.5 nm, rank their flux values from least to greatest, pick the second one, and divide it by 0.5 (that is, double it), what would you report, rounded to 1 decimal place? 61.9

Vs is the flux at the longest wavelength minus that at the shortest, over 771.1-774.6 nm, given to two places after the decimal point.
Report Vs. 0.70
